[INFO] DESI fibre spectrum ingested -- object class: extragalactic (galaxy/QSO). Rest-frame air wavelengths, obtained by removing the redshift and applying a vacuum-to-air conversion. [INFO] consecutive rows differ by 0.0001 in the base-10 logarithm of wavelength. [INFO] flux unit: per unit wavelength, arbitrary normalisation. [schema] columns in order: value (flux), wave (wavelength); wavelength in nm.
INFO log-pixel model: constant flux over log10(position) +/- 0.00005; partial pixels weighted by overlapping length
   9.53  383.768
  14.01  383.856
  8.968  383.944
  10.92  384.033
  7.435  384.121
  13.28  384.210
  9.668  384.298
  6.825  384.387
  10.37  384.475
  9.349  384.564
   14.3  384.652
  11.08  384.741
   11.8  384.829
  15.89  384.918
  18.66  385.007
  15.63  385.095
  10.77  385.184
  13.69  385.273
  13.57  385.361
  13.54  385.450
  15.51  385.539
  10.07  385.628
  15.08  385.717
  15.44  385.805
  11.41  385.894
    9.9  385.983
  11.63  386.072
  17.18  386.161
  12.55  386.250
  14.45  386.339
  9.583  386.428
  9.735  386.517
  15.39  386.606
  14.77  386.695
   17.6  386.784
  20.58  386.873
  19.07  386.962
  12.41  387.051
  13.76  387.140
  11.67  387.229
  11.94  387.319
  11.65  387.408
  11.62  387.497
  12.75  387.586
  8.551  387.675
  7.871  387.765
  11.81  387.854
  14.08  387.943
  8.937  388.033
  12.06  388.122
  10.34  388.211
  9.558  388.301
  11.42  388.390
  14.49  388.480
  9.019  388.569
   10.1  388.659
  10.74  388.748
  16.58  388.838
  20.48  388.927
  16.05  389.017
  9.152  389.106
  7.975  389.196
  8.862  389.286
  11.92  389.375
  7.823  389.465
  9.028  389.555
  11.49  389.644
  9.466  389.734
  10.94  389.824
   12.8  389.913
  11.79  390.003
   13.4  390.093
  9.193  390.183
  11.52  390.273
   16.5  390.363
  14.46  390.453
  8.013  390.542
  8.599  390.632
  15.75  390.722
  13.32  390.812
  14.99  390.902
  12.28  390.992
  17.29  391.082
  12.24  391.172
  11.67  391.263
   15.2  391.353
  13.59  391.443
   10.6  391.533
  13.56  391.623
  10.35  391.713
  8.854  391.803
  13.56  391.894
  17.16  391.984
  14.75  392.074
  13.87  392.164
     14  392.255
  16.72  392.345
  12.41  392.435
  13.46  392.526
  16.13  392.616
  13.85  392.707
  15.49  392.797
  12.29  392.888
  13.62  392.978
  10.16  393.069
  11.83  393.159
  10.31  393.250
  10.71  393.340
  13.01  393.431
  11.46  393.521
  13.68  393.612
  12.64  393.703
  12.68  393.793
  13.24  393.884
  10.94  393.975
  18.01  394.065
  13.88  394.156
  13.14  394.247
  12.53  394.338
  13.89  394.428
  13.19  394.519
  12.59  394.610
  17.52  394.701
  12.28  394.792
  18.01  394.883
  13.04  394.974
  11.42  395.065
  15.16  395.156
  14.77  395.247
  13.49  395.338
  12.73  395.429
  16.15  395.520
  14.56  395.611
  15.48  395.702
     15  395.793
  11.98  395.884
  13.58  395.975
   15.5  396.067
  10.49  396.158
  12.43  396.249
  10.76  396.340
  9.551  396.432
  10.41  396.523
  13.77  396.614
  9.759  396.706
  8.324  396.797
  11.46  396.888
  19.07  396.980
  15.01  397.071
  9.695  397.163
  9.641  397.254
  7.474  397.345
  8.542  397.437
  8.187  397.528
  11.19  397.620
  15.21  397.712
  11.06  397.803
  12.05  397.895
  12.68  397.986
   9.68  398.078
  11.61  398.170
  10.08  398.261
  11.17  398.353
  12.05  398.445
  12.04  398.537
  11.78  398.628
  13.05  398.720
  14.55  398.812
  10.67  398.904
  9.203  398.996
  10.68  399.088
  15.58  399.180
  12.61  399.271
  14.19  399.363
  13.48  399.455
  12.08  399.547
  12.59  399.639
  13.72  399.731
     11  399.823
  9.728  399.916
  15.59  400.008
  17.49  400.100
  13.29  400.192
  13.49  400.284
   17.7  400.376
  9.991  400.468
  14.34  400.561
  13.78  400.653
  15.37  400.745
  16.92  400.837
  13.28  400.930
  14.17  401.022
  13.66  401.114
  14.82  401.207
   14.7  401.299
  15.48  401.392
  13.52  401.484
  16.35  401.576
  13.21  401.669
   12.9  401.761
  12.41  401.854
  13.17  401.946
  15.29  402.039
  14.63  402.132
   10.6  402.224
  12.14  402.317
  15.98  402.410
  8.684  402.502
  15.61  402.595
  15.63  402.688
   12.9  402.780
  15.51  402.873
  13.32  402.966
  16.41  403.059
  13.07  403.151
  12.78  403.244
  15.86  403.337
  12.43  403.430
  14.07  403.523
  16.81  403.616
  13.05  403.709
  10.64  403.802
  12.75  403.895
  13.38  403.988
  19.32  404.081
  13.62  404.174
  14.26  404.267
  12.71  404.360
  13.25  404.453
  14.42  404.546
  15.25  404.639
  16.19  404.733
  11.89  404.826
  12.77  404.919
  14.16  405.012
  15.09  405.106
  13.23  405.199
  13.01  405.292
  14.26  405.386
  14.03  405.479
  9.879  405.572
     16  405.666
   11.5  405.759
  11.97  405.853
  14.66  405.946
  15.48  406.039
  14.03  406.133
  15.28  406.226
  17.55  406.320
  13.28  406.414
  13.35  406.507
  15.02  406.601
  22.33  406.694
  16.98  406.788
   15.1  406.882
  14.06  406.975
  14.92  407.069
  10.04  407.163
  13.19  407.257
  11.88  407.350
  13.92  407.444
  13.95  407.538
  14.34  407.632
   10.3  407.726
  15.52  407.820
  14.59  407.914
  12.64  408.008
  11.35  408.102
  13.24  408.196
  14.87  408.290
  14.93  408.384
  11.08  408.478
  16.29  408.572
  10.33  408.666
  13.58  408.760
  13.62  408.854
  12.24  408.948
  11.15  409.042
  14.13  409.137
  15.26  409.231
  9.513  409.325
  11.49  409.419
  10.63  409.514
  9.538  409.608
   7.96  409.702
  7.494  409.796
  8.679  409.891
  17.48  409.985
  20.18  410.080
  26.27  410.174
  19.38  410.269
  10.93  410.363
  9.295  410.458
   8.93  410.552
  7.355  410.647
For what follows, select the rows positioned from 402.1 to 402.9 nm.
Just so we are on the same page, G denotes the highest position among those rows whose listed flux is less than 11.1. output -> 402.502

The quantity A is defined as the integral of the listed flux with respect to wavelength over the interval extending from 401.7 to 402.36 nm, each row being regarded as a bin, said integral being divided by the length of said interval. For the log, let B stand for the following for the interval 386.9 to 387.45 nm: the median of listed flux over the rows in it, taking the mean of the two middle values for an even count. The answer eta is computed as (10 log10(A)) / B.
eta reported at 0.92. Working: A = 13.0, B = 12.2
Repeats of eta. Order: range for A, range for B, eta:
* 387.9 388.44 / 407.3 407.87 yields 0.75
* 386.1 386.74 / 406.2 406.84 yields 0.74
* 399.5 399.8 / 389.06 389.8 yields 1.21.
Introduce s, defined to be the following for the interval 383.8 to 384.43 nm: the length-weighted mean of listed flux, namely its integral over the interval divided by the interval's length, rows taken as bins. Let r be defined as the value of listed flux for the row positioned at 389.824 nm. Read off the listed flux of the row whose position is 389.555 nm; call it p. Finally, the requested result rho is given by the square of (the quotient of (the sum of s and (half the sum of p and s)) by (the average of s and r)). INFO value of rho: 3.5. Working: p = 9.028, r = 10.94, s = 10.2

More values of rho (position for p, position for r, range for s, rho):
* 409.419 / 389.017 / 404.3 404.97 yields 3.1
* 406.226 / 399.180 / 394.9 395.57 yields 3.8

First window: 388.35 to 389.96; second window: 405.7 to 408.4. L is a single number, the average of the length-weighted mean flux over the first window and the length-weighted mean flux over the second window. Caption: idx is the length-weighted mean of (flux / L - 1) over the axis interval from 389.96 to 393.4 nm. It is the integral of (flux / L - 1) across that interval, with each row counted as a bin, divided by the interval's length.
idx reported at 0.01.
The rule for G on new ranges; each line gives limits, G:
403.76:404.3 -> 403.802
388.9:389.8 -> 389.734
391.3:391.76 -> 391.713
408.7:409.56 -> 409.514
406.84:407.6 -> 407.163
